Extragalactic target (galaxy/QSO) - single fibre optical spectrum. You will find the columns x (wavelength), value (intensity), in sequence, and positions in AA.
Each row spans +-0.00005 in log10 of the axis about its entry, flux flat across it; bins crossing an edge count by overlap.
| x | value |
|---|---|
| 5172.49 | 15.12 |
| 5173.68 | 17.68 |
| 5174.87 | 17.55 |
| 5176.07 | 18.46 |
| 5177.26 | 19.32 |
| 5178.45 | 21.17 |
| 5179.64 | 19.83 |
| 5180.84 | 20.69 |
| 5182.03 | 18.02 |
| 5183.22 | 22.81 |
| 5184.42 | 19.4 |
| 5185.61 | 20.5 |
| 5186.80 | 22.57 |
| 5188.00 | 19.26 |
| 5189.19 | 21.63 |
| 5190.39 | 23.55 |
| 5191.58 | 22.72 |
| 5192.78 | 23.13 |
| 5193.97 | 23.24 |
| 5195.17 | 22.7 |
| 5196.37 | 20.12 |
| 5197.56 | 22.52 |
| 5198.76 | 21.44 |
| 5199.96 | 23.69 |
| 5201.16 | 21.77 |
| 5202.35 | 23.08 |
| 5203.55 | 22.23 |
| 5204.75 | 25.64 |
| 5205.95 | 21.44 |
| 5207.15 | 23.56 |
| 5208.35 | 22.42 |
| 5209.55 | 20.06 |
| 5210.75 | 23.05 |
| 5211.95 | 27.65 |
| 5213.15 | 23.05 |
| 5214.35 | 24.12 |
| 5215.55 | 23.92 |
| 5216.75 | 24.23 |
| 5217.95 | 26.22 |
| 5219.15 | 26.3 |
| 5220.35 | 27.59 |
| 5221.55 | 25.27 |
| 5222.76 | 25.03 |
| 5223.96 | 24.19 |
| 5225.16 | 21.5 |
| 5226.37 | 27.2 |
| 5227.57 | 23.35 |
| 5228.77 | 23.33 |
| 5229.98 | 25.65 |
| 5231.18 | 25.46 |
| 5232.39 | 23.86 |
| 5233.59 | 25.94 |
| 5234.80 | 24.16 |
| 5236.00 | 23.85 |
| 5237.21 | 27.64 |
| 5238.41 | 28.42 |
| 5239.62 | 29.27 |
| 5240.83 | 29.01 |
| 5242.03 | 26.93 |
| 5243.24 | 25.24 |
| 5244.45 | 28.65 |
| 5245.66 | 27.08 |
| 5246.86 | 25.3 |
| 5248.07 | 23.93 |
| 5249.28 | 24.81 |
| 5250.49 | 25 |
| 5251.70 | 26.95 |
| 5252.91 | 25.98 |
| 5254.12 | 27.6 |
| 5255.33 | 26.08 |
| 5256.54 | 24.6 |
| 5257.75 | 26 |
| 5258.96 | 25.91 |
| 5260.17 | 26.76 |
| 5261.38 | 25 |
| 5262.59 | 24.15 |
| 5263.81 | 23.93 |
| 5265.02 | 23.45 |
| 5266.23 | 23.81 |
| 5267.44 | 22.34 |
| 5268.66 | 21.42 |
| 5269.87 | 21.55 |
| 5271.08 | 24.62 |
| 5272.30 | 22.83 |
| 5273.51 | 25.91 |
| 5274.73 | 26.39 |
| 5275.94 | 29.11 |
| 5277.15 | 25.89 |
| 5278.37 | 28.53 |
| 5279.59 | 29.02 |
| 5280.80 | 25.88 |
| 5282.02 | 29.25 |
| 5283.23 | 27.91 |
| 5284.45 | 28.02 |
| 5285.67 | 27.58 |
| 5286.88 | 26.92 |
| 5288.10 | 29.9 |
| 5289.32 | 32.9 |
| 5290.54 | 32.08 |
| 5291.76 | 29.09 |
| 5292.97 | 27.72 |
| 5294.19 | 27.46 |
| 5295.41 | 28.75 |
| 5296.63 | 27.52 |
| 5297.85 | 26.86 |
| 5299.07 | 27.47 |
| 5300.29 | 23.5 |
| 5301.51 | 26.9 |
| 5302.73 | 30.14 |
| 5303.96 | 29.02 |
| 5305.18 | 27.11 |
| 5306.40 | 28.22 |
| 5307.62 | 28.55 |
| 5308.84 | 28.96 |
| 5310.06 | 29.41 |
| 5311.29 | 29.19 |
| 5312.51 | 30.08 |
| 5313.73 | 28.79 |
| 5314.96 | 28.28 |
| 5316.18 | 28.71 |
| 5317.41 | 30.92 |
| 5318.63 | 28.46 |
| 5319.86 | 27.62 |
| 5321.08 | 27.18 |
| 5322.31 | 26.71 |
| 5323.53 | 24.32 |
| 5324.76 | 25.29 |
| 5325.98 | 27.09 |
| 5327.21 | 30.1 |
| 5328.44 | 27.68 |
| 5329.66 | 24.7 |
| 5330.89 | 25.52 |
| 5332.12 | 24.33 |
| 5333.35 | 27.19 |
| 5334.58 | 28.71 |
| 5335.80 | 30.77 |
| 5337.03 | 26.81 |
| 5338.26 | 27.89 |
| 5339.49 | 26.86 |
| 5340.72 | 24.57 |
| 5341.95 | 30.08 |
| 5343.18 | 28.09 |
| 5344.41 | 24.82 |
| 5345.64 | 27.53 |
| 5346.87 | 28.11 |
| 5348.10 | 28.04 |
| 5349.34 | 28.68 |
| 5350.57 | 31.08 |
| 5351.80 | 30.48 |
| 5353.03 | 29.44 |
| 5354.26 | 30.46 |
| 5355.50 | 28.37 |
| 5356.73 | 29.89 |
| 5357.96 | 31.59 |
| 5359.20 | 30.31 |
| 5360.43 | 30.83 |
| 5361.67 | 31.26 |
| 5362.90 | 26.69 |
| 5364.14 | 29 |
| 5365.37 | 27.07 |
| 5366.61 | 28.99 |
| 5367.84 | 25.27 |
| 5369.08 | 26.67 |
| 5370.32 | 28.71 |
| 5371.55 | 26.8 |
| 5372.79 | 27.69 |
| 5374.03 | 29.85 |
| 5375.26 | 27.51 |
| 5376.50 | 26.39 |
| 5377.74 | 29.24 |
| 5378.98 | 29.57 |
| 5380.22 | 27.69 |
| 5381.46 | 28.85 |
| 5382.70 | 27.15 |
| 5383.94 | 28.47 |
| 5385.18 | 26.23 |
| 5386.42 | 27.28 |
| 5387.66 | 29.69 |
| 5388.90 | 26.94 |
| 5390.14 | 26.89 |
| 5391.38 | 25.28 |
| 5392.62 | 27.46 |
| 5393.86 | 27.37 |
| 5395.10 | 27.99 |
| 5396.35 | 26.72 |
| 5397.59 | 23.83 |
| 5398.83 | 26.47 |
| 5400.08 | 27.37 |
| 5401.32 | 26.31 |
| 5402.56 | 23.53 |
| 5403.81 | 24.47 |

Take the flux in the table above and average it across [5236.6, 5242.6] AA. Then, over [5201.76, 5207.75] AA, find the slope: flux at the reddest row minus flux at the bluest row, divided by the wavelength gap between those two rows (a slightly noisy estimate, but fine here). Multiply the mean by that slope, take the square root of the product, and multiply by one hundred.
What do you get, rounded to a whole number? 168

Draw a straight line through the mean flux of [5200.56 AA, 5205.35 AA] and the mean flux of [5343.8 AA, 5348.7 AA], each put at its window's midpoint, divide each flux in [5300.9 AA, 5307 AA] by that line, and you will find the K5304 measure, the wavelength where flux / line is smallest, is 5301.51 AA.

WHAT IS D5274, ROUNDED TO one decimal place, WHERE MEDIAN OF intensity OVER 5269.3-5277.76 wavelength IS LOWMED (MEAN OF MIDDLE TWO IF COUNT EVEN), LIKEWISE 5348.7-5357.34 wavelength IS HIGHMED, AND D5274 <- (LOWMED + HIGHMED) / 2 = 27.9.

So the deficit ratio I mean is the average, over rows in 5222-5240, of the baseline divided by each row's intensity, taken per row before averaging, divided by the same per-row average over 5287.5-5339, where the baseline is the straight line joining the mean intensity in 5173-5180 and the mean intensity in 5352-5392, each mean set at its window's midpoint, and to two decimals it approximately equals 0.94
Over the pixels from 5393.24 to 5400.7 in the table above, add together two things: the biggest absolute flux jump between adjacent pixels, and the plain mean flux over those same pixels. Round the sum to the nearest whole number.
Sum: 30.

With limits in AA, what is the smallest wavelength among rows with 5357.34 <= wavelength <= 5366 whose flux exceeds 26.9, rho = 5357.96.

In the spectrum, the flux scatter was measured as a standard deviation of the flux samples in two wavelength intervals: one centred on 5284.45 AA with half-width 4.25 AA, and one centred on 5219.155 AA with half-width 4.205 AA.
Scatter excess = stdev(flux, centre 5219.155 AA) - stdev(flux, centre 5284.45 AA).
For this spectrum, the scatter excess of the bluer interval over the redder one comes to -0.1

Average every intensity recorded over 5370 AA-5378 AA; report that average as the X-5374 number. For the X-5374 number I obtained 28.0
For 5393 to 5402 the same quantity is 26.6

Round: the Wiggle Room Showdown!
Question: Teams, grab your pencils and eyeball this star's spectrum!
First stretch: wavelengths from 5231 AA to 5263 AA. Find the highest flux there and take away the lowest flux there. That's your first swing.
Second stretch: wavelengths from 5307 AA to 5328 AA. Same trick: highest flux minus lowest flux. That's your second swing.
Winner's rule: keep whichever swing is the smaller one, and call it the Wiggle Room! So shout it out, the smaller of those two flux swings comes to 5.4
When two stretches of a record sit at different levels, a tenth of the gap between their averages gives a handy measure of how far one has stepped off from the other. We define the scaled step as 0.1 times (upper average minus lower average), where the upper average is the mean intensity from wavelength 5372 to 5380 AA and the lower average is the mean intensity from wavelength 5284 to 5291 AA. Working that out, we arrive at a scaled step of -0.1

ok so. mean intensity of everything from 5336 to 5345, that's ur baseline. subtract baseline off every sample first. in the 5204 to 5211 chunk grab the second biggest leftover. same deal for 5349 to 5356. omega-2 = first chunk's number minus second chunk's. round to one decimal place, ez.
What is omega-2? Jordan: -6.9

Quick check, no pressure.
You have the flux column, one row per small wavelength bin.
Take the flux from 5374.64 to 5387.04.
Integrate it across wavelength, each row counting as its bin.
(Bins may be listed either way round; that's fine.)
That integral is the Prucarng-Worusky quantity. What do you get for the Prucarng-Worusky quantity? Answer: 345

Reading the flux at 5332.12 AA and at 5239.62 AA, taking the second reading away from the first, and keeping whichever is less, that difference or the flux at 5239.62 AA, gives -5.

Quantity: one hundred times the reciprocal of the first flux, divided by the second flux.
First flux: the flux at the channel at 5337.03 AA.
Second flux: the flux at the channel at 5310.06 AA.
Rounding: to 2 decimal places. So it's 0.13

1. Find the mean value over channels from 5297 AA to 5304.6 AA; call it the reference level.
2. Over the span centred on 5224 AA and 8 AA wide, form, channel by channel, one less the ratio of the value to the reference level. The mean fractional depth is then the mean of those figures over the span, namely 0.09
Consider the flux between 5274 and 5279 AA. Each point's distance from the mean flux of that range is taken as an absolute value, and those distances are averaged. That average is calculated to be 1.3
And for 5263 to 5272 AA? 1.1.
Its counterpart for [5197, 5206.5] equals 1.1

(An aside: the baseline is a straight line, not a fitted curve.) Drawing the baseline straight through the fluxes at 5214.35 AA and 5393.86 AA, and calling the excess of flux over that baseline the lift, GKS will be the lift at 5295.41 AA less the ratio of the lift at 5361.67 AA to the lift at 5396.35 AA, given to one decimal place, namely 9.6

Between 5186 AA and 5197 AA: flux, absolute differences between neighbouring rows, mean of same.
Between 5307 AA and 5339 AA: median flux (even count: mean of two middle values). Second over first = 18.6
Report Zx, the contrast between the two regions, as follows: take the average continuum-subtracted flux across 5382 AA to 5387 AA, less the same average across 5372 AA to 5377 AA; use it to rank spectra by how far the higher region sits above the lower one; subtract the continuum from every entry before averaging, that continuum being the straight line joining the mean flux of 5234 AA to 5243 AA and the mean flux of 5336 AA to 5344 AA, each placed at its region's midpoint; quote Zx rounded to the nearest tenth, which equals -0.6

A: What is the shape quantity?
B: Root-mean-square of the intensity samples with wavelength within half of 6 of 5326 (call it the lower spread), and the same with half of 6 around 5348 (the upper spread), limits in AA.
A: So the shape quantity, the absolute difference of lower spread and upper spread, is 1.7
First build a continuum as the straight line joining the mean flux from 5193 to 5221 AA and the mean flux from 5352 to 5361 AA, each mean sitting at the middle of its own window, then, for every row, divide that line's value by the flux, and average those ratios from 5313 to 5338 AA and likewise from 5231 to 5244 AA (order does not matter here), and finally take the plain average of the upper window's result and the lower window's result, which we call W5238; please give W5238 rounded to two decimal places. 1.00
